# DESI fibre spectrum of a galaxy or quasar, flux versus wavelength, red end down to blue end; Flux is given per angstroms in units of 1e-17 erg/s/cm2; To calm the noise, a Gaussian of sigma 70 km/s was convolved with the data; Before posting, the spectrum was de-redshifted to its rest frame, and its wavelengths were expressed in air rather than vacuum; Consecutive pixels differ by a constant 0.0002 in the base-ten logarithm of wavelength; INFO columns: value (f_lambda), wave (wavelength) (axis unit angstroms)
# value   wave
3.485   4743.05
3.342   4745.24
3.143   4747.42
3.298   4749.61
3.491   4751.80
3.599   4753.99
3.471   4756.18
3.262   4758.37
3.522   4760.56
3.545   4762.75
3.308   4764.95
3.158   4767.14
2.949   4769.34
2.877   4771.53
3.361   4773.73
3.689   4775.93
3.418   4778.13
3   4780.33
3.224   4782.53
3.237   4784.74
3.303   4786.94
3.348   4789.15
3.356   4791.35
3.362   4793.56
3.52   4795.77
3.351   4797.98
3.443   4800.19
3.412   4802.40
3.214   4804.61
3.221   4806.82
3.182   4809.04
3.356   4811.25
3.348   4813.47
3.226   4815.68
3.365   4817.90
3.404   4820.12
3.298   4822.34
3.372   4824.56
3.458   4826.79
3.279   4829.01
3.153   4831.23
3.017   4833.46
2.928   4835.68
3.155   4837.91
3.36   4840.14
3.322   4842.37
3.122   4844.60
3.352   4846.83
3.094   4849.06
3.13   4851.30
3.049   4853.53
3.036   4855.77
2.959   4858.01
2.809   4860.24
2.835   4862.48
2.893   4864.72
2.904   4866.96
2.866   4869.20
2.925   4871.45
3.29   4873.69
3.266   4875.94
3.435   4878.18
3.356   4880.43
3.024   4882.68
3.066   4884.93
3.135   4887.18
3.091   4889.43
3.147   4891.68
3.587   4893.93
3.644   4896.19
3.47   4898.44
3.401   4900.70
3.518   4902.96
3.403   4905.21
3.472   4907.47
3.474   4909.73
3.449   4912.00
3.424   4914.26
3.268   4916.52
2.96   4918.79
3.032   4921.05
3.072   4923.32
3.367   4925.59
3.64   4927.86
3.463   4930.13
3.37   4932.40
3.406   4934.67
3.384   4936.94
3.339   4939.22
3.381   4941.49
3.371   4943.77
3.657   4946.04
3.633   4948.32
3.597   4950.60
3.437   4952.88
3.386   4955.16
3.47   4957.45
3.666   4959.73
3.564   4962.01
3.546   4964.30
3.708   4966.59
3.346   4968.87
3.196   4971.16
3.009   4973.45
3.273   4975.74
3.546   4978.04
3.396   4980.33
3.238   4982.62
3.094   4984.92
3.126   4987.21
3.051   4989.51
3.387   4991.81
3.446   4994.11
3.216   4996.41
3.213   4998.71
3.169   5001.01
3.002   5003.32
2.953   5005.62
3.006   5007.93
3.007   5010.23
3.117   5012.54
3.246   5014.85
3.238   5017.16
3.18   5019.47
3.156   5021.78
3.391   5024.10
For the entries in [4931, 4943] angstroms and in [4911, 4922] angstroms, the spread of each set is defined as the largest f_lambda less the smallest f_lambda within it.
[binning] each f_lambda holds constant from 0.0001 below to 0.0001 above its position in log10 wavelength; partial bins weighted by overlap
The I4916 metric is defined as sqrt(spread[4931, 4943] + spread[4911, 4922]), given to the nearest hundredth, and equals 0.75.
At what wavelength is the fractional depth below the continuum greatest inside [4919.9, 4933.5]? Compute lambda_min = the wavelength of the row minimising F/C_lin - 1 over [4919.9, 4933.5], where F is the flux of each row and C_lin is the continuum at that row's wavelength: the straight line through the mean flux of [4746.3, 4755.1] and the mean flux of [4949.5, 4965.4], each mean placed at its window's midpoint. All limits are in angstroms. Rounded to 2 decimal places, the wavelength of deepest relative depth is 4921.05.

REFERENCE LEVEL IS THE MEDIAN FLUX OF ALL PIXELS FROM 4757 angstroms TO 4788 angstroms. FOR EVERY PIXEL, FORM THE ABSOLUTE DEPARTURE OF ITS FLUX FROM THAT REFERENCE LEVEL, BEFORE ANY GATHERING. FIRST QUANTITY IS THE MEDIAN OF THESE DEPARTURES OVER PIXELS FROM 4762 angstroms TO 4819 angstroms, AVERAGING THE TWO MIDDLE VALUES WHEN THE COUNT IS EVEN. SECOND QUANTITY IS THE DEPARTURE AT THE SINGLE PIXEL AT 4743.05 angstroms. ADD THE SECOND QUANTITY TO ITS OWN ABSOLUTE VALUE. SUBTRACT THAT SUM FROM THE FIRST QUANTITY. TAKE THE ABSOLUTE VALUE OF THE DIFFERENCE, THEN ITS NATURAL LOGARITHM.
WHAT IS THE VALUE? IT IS -1.12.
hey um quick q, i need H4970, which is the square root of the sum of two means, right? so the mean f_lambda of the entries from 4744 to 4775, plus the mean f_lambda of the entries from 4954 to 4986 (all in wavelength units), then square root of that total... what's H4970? 2.59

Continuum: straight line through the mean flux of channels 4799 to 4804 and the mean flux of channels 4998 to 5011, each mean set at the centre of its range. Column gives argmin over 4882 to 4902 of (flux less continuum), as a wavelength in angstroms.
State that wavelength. 4882.68 angstroms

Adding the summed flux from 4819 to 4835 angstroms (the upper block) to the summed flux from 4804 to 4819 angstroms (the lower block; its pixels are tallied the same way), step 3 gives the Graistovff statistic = 45.9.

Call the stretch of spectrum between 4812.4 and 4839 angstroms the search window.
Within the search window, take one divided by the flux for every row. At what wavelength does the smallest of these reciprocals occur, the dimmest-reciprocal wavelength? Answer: 4826.79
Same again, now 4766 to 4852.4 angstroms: 4775.93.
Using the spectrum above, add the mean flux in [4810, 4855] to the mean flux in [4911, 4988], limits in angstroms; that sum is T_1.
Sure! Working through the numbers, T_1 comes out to 6.6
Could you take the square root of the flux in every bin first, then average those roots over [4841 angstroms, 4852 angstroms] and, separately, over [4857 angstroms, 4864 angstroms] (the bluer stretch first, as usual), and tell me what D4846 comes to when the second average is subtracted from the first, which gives 0.10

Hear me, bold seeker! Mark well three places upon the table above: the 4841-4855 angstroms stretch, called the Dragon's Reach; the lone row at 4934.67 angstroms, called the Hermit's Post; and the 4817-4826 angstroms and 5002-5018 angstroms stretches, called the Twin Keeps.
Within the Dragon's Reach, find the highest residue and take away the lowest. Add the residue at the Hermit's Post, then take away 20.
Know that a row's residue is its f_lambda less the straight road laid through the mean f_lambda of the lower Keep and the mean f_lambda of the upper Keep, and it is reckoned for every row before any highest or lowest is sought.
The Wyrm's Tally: -19.5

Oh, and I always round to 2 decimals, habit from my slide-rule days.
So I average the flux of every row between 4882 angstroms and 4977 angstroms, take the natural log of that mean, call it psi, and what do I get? 1.22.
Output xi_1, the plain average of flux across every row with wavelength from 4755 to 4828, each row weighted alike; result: 3.320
